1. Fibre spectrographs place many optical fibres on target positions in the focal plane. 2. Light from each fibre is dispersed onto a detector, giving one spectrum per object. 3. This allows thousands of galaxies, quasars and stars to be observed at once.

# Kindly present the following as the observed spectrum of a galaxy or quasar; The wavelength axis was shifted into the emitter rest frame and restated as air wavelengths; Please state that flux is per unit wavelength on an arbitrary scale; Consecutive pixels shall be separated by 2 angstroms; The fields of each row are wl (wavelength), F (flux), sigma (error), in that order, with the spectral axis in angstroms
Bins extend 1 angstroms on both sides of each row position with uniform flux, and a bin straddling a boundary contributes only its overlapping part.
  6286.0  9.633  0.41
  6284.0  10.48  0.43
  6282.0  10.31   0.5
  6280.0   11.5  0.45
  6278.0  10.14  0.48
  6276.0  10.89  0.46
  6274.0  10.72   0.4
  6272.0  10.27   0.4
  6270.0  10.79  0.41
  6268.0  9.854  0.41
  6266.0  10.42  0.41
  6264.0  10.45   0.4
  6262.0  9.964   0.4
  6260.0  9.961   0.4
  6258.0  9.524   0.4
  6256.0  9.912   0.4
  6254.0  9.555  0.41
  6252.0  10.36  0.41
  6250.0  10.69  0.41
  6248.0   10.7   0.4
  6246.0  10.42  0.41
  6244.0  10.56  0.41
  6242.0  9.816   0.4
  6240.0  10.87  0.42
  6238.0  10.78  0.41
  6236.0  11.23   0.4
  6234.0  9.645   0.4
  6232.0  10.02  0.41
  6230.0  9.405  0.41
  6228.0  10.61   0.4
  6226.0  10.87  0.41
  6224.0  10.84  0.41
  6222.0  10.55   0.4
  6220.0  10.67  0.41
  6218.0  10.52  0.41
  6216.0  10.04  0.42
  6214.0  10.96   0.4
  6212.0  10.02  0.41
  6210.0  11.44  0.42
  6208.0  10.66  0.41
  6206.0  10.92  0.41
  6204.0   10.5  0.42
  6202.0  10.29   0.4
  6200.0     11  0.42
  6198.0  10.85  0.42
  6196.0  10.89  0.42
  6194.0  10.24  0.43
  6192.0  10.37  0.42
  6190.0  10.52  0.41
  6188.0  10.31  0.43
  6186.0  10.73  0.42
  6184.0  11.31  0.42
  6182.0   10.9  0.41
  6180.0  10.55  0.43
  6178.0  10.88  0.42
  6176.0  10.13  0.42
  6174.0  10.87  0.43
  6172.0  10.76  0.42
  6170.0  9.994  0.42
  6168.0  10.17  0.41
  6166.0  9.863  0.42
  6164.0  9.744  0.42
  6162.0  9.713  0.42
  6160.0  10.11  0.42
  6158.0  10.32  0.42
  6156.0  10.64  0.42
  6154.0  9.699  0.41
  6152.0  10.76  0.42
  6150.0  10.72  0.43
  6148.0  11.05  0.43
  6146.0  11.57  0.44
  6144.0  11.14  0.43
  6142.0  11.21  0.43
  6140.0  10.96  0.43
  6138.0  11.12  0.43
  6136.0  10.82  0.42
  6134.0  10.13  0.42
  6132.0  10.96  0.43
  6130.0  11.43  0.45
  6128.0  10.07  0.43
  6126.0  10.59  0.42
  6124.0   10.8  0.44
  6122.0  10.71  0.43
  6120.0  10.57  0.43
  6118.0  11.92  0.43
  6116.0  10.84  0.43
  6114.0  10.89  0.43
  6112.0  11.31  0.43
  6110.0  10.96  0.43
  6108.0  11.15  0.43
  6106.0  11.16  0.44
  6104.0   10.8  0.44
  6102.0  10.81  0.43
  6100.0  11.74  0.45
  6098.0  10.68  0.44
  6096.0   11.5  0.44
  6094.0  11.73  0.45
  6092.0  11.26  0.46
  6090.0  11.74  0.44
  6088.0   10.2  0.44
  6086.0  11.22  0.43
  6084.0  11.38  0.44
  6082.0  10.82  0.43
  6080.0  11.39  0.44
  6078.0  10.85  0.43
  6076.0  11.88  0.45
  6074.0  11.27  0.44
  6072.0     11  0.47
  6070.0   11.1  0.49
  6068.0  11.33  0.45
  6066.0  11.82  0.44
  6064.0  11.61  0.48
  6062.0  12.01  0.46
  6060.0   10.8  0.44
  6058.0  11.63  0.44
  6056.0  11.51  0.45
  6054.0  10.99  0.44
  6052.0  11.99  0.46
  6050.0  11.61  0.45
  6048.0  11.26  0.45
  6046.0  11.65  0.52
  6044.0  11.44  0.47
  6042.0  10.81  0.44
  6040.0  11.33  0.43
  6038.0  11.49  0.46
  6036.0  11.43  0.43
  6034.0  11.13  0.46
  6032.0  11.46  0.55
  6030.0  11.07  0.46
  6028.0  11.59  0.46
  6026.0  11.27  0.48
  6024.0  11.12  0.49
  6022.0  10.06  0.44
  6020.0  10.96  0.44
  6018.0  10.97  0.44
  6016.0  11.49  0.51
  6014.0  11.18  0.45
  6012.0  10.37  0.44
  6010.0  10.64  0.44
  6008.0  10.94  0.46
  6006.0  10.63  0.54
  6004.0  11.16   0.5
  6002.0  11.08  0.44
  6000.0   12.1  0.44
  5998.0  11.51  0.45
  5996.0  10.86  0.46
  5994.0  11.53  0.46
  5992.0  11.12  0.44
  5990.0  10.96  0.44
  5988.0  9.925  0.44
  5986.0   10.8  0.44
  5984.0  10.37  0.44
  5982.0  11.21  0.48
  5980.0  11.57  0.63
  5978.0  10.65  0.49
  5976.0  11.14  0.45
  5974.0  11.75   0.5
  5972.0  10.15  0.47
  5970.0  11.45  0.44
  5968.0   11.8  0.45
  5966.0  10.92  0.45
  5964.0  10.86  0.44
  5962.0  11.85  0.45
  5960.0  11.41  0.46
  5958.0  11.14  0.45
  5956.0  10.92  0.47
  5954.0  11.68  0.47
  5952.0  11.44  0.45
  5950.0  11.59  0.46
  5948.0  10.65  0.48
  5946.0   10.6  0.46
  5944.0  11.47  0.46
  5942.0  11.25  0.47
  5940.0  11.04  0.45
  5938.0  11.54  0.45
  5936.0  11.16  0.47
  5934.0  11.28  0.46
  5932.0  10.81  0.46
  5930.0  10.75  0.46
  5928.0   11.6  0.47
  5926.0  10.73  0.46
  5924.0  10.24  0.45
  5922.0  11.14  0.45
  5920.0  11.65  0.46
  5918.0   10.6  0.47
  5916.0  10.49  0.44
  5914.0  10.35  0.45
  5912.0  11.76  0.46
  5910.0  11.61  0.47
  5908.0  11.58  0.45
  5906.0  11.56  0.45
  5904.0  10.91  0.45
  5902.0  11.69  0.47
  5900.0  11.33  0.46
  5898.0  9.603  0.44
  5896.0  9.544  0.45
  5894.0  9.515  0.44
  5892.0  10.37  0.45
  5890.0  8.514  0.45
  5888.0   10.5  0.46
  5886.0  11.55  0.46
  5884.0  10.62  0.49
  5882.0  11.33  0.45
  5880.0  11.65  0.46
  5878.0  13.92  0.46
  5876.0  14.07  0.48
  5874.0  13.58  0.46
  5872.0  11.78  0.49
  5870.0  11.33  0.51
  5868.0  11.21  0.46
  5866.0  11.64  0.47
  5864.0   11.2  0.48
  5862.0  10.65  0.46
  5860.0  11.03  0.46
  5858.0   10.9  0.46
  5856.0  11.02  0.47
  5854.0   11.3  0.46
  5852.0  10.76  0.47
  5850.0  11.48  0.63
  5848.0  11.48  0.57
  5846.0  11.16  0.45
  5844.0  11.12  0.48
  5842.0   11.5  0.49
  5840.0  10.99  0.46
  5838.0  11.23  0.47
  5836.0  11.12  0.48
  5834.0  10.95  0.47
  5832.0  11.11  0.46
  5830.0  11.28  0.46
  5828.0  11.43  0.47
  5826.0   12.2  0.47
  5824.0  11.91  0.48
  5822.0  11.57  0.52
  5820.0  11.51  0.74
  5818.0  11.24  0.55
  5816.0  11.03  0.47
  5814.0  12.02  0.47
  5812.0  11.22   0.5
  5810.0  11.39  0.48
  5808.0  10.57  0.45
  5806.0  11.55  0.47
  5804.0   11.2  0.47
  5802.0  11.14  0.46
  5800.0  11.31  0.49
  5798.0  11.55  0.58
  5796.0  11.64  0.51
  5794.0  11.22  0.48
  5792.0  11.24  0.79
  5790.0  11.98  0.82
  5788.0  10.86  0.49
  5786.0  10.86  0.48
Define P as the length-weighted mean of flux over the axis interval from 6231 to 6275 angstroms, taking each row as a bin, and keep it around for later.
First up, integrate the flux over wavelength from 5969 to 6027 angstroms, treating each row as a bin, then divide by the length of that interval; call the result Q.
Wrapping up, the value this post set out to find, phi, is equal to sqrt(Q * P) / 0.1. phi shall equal 106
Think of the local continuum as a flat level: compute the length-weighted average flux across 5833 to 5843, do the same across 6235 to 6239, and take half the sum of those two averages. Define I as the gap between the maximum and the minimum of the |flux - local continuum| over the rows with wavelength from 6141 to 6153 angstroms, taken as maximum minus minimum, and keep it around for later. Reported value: 0.5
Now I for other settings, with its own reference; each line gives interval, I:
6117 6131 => 0.7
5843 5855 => 0.4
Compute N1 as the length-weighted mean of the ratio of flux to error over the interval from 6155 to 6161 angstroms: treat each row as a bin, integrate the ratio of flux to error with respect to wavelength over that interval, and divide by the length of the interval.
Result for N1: 24.7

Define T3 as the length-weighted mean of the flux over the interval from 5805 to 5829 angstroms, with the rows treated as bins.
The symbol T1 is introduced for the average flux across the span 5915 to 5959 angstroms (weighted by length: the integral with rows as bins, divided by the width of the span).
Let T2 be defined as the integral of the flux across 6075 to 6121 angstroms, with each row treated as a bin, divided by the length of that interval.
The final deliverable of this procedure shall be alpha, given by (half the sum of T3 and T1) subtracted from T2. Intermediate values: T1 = 11.1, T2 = 11.2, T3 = 11.5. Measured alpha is -0.11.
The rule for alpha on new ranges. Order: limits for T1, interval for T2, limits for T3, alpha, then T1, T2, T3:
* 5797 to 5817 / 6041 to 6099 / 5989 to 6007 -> 0.07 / 11.3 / 11.3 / 11.2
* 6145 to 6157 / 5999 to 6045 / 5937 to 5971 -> 0.11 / 10.7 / 11.1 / 11.3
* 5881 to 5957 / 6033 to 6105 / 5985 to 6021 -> 0.35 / 10.9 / 11.3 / 11.0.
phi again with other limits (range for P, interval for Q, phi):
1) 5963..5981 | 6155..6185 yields 108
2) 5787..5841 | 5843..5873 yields 113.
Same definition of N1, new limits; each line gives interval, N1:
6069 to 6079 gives 24.7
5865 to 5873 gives 23.8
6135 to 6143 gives 25.8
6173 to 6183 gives 25.3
